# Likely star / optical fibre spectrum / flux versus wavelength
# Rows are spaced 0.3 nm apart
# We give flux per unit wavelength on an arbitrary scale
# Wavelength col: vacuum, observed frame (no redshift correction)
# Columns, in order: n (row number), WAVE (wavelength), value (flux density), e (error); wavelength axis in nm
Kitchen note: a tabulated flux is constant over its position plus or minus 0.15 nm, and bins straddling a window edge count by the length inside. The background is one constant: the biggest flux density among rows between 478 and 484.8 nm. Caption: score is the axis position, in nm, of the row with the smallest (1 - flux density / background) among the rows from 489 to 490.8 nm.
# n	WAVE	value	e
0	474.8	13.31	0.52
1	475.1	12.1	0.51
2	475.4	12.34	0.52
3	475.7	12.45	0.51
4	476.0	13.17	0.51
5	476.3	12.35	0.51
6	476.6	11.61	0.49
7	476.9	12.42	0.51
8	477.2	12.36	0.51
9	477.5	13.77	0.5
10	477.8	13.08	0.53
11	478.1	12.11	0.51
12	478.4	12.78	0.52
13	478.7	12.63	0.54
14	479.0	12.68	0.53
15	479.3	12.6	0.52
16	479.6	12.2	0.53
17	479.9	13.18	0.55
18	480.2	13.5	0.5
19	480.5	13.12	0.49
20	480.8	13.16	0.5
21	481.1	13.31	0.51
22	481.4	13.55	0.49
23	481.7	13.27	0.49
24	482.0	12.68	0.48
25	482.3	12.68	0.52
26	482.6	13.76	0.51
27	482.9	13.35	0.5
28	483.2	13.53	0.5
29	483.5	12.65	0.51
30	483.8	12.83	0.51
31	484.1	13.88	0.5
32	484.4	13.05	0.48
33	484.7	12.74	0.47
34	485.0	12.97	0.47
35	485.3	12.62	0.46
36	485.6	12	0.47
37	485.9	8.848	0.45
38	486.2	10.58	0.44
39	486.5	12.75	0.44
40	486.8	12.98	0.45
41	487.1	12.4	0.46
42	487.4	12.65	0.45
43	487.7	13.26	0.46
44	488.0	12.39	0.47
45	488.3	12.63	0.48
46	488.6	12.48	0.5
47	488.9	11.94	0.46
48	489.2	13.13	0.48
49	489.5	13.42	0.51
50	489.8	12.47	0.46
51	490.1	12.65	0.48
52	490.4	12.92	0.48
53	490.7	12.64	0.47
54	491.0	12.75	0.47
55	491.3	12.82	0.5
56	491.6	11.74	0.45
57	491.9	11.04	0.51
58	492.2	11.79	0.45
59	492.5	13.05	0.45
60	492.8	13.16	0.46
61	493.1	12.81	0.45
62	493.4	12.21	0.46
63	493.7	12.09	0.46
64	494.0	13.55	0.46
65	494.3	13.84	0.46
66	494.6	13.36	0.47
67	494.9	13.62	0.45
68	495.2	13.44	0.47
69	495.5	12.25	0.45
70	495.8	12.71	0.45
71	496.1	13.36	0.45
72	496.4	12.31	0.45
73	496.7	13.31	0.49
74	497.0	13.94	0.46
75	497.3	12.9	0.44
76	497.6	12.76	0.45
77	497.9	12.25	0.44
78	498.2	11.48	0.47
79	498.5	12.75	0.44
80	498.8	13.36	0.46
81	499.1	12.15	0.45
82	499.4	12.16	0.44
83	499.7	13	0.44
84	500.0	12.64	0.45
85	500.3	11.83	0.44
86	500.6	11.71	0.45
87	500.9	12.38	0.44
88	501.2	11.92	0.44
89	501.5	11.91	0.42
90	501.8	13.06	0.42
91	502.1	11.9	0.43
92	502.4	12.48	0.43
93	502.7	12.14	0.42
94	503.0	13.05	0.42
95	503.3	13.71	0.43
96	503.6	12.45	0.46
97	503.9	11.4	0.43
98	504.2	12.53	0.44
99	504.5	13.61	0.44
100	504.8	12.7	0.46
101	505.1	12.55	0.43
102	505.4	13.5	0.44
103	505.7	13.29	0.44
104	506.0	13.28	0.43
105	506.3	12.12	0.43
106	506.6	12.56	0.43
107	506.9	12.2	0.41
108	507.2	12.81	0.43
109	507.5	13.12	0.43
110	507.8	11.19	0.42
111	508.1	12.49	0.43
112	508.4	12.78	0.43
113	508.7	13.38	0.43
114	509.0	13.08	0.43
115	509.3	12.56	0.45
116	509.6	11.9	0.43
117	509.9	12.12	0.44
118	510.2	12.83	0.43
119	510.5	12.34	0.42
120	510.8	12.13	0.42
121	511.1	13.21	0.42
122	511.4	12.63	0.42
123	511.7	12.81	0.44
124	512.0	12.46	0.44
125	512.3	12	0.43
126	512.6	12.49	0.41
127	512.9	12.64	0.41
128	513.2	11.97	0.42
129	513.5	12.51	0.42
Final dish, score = 489.5 nm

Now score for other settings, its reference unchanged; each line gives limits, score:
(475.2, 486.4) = 484.1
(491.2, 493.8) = 492.8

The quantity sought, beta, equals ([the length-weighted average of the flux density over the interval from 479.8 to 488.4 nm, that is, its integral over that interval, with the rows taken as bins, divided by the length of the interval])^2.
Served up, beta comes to 163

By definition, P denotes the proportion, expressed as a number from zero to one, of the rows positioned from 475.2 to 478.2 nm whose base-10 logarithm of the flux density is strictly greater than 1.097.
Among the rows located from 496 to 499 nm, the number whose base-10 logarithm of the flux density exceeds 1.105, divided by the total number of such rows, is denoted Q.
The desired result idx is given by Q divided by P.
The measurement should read 2.3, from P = 0.30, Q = 0.70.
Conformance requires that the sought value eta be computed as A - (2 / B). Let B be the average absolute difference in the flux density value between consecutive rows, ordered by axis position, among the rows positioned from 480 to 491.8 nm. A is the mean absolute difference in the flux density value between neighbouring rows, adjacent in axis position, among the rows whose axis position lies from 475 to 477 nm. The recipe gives -2.8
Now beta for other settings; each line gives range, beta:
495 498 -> 168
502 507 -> 161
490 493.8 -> 155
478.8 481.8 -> 170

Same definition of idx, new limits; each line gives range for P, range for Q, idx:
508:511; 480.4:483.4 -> 1.6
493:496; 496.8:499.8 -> 0.9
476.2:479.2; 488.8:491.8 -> 1.0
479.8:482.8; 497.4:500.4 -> 0.4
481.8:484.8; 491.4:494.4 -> 0.5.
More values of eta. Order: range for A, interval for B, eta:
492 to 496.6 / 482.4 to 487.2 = -1.7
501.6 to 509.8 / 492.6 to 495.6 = -2.9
